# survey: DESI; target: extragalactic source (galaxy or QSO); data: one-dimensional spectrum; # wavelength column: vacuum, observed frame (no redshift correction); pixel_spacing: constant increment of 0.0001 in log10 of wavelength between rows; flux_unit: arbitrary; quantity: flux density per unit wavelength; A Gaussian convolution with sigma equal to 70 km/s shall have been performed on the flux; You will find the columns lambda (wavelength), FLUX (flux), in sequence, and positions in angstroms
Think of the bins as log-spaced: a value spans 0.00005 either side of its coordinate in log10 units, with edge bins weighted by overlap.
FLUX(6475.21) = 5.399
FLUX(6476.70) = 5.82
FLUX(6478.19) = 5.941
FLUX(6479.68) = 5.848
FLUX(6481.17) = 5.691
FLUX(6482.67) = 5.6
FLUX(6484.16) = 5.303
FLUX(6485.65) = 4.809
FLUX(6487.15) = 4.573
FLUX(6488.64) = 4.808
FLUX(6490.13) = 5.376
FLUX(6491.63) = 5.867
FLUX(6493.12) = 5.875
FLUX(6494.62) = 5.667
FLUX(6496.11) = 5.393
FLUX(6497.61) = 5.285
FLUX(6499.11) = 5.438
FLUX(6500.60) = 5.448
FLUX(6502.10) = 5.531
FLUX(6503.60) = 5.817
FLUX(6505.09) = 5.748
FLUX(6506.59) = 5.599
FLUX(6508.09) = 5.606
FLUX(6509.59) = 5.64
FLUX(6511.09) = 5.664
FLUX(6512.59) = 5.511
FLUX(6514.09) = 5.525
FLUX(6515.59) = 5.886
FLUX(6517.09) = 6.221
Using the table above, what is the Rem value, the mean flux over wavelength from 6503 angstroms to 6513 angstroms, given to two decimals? 5.66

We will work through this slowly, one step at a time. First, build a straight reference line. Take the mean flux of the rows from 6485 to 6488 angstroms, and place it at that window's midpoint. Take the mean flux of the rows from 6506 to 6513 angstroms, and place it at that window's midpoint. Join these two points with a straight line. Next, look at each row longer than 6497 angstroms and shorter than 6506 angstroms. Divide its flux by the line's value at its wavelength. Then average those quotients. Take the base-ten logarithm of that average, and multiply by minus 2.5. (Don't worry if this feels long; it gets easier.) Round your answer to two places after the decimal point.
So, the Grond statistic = -0.05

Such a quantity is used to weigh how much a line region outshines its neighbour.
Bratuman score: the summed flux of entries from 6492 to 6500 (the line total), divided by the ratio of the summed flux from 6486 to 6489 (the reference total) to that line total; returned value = 82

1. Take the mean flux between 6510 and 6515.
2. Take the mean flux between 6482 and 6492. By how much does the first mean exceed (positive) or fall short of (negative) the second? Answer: 0.4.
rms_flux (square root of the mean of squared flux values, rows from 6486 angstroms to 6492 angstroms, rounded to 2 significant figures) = 5.2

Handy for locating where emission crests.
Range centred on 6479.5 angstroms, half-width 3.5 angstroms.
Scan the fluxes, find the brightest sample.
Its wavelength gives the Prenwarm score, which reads 6478.19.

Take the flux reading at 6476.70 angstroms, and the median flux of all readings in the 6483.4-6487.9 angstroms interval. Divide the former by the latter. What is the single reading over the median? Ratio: 1.21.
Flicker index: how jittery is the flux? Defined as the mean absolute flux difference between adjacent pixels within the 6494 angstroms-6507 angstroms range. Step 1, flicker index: 0.14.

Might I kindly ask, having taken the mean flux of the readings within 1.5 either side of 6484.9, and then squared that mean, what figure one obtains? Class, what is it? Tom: 25.6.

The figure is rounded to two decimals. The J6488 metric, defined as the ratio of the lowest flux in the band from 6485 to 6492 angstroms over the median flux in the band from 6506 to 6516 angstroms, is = 0.82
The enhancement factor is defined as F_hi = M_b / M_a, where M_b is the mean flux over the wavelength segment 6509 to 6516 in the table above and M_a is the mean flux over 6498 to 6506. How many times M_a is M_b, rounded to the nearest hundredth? 1.01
